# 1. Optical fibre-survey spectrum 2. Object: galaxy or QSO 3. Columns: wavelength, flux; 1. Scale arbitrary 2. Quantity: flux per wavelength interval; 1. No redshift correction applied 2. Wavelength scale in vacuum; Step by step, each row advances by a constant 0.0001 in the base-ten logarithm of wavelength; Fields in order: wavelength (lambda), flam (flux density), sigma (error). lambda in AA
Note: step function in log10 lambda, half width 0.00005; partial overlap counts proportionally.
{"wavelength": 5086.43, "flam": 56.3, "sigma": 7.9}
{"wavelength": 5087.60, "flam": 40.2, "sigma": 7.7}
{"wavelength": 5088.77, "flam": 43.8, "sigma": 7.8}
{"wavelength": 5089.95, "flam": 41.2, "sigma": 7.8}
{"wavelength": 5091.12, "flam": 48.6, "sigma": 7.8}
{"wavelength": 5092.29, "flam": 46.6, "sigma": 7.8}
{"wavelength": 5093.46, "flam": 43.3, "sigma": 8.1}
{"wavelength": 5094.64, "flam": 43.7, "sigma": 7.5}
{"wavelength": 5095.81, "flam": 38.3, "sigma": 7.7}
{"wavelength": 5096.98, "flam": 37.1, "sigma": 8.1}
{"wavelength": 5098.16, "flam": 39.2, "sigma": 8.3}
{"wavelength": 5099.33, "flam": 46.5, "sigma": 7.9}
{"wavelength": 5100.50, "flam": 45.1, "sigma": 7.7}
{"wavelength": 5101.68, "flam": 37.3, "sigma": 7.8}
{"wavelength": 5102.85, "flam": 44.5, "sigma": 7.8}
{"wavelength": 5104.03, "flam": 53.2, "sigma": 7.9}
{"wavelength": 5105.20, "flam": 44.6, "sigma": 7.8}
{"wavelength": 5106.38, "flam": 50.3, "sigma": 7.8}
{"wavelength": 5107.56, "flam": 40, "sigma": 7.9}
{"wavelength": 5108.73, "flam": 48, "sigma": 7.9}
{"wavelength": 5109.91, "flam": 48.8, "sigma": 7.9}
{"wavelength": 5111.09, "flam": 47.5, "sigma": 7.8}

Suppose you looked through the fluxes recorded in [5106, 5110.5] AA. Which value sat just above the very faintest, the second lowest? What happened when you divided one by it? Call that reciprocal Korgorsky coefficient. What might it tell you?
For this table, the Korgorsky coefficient 0.021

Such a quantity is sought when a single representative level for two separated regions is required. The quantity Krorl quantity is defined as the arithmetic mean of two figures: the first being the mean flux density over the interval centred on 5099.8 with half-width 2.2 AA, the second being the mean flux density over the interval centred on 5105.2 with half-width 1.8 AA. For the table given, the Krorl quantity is 45.7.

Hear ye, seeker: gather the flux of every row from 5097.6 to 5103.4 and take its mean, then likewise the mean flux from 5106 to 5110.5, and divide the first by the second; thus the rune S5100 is 0.91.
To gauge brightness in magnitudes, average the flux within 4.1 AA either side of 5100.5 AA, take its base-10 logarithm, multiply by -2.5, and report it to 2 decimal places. -4.09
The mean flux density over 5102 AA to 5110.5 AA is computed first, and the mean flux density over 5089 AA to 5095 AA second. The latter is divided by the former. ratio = 0.95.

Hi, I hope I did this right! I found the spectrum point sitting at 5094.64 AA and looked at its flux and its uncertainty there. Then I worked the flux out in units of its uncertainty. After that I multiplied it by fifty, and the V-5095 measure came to 291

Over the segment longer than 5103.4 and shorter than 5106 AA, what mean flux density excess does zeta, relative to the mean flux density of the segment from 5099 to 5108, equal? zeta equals 4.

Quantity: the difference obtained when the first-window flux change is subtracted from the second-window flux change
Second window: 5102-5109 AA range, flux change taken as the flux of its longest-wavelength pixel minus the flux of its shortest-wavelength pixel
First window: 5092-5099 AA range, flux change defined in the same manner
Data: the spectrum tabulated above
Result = 11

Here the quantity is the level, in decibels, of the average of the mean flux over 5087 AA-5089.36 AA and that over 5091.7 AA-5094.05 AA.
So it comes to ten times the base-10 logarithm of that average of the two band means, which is 16.4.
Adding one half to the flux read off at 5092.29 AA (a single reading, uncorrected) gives 47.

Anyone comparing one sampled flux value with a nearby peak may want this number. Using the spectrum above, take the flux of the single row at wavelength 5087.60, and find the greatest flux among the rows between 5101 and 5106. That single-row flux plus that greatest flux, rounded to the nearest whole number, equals 93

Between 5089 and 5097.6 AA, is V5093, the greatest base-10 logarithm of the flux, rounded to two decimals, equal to 1.69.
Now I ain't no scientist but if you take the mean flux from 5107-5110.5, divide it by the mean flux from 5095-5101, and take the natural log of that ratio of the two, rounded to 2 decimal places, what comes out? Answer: 0.10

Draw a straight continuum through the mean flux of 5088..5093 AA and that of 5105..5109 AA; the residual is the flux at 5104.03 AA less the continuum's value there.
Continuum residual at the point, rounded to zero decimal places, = 8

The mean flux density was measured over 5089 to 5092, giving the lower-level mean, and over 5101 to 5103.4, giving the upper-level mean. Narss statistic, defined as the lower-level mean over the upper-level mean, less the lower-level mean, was -43.8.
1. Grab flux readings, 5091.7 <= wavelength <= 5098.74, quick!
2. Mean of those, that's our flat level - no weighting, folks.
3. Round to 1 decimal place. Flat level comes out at 41.4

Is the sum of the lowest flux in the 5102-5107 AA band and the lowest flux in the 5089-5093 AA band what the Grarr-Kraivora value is 86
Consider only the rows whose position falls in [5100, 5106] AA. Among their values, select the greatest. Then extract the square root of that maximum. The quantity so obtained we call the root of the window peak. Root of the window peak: 7.29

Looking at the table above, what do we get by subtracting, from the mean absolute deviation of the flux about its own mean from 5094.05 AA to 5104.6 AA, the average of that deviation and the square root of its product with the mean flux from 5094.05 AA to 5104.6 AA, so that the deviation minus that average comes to -4.6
